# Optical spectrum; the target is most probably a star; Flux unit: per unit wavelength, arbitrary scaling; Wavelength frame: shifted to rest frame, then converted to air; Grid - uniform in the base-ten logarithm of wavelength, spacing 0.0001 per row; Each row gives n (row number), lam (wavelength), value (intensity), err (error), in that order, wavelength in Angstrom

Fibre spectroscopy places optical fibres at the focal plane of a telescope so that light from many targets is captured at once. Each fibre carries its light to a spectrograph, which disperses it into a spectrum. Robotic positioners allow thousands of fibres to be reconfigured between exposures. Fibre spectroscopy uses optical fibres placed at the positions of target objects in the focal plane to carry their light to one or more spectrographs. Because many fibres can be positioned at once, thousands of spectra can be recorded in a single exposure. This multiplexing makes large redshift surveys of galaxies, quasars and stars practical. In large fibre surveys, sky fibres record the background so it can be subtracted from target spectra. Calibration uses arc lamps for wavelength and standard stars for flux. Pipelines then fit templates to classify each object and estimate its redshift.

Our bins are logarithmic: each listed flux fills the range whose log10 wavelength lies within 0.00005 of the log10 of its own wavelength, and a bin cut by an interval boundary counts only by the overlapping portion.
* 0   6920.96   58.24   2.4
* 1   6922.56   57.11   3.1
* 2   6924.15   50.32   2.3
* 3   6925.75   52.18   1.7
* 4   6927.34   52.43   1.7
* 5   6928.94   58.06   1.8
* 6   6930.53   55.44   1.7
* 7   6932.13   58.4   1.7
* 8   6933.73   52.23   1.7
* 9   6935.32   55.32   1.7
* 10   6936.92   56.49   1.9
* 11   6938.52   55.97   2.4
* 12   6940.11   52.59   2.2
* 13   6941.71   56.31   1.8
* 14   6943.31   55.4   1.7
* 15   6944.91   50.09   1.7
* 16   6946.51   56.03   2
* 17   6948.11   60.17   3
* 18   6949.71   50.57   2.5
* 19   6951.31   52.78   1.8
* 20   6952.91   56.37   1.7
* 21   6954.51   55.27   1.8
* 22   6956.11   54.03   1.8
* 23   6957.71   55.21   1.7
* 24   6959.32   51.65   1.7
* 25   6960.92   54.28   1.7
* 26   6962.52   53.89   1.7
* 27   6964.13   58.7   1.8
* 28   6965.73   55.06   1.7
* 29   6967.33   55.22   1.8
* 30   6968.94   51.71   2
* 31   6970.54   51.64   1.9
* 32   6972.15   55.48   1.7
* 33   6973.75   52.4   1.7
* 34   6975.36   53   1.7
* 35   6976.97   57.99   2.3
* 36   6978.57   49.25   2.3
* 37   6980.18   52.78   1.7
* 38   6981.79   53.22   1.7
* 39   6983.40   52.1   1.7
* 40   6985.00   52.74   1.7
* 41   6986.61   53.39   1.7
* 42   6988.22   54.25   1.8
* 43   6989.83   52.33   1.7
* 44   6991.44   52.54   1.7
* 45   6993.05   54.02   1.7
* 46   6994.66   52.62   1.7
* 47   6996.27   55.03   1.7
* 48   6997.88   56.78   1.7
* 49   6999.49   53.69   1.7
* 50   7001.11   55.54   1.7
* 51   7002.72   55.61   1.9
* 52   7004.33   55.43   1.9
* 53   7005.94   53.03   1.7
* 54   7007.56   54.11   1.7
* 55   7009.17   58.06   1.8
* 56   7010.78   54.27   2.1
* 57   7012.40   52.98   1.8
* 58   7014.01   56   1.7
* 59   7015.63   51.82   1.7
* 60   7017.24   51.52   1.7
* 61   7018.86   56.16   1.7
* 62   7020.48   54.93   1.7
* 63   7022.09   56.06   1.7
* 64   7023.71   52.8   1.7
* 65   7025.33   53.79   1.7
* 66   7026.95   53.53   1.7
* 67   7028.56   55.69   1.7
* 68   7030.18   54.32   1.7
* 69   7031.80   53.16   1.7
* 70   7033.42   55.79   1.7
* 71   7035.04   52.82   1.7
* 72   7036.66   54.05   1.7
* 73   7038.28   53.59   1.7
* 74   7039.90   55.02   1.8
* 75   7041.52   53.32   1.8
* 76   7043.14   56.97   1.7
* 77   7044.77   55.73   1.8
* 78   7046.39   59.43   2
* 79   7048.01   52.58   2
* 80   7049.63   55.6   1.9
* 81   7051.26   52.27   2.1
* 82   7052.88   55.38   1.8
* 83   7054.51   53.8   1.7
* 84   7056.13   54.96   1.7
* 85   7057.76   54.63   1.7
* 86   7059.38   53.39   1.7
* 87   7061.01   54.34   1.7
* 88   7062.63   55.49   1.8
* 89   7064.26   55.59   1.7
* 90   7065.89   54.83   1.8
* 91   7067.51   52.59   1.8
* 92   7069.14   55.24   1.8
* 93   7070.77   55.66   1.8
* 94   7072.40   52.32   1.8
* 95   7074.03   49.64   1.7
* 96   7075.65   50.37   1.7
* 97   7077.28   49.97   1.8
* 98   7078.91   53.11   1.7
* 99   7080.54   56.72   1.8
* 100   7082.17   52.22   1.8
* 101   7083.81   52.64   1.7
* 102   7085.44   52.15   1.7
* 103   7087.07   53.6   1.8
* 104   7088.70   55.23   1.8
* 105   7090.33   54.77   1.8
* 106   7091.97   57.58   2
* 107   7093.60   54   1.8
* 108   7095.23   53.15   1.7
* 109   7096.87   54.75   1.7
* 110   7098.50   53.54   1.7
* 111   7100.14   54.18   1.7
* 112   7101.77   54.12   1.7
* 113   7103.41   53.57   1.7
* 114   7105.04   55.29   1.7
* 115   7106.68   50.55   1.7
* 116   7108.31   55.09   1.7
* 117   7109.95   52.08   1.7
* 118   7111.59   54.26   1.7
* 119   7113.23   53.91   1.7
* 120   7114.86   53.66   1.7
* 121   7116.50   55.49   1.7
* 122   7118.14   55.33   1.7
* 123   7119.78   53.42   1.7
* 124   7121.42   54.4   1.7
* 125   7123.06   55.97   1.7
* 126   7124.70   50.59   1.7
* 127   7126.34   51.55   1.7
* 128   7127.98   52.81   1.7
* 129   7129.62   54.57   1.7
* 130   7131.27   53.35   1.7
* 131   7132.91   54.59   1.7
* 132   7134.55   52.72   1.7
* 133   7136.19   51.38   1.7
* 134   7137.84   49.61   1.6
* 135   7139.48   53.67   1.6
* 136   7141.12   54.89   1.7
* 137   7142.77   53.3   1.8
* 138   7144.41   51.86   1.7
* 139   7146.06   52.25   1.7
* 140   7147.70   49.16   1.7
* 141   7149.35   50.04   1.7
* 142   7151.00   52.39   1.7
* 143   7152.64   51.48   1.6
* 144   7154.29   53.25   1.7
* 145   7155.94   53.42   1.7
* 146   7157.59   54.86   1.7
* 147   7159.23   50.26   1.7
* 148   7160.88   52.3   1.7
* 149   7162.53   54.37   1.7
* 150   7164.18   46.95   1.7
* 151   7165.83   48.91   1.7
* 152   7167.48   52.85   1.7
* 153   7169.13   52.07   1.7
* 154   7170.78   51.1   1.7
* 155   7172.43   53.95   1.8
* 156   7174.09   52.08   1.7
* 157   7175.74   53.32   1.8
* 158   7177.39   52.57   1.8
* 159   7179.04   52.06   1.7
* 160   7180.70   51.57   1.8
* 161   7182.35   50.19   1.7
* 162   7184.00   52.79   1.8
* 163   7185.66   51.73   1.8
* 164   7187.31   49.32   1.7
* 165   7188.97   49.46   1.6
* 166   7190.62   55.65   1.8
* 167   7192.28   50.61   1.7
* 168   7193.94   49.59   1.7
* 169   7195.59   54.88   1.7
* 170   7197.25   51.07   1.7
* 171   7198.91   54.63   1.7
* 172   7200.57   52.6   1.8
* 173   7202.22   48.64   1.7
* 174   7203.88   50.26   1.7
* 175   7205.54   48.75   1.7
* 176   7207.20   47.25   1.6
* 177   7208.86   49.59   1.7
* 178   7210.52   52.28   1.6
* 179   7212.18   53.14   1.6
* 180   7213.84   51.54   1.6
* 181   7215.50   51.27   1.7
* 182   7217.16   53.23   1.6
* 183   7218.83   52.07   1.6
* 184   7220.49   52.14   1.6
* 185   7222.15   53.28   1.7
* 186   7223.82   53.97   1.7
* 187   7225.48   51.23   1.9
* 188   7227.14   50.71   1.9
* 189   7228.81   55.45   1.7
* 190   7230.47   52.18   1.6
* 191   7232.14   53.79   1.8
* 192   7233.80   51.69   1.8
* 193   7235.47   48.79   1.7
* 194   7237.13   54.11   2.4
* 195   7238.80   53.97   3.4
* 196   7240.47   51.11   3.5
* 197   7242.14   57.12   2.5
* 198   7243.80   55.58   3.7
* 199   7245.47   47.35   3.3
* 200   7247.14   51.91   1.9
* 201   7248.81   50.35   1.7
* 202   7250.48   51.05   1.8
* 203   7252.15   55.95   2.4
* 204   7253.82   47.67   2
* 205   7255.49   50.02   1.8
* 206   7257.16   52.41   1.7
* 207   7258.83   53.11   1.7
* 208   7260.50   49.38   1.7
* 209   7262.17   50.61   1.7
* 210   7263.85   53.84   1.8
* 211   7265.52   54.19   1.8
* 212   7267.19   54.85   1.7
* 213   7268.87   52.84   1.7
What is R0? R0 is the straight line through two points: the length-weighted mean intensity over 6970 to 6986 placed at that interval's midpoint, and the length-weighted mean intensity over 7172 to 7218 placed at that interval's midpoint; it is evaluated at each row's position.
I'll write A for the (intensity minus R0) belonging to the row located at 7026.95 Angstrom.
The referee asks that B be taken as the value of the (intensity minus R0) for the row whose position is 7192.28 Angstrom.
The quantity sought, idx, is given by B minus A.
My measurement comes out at -1.7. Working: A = 0.8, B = -1.0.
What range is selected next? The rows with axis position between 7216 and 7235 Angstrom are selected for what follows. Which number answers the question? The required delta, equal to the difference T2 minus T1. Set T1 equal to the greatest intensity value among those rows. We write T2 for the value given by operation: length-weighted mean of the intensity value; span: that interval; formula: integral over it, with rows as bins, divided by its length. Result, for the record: -2.9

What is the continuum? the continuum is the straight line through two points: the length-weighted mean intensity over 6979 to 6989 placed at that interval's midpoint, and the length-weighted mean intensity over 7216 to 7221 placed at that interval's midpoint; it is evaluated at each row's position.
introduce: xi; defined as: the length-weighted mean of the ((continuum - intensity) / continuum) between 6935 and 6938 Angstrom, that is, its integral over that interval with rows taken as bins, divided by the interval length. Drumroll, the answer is -0.056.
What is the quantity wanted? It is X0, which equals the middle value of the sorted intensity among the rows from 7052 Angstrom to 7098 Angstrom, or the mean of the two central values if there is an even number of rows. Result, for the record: 54.2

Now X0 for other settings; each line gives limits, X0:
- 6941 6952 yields 55.4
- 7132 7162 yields 52.3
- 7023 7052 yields 53.9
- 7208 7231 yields 52.2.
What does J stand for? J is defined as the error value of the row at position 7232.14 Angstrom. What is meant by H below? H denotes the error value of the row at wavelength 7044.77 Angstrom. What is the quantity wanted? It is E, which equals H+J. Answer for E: 3.60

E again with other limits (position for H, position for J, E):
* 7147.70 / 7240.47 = 5.20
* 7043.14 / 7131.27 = 3.40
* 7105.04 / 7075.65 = 3.40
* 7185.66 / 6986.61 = 3.50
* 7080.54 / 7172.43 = 3.60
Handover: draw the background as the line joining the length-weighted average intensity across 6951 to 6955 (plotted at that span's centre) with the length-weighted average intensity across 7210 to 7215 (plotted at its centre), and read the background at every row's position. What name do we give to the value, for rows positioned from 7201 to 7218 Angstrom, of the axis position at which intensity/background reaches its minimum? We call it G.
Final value 7207.20 Angstrom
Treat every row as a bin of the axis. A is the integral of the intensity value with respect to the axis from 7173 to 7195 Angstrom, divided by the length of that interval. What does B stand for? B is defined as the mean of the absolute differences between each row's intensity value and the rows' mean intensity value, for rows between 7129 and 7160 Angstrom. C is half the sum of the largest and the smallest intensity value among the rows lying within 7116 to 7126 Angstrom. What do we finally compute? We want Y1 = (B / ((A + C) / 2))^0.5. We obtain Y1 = 0.167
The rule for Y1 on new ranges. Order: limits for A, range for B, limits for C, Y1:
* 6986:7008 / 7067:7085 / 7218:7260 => 0.182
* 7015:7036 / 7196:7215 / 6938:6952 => 0.182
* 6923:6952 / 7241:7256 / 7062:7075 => 0.232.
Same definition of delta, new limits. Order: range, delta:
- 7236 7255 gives -4.8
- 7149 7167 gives -3.1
